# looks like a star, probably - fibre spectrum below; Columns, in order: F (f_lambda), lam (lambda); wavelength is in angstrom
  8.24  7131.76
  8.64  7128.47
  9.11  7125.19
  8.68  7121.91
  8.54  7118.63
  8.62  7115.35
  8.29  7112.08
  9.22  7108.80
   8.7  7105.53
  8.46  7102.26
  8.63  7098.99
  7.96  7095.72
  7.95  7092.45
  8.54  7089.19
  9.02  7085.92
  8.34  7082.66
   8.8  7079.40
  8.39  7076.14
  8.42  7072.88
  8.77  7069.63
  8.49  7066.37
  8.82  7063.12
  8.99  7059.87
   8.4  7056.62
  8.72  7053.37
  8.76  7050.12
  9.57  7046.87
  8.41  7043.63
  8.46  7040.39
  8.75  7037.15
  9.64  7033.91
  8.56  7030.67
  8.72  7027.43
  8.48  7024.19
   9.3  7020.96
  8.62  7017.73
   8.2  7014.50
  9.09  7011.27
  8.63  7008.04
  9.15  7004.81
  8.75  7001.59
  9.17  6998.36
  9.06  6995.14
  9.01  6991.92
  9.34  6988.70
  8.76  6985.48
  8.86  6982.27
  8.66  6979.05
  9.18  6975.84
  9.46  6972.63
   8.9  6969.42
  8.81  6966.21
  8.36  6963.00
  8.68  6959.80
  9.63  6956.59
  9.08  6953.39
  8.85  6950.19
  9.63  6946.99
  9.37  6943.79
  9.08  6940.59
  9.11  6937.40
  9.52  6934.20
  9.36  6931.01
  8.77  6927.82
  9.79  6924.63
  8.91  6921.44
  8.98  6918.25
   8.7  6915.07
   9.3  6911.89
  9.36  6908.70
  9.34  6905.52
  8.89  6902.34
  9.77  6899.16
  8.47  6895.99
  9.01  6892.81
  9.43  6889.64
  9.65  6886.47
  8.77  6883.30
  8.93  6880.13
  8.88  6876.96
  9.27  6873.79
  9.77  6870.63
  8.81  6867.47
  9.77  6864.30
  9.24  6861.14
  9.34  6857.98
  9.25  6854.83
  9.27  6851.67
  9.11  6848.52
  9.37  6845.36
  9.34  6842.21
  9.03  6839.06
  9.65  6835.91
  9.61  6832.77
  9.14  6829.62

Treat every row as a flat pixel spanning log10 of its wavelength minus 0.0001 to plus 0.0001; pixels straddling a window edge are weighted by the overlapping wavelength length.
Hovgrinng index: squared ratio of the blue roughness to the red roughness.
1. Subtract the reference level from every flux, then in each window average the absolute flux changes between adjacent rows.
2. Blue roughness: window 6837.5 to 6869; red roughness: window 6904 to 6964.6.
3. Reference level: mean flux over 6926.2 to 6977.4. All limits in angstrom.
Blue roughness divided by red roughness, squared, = 0.43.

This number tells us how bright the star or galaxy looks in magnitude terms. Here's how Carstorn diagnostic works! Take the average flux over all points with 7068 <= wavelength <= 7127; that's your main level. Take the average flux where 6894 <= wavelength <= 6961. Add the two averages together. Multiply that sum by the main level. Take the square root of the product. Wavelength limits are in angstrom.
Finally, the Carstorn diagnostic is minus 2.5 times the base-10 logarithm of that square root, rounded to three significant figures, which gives -2.73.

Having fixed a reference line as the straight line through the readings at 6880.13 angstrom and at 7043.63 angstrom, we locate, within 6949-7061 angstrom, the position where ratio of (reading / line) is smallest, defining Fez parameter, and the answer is 7014.50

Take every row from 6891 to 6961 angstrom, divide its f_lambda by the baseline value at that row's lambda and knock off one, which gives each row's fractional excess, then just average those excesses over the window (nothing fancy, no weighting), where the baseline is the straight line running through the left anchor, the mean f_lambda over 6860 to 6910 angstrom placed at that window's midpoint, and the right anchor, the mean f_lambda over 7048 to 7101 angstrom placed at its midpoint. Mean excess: 0.011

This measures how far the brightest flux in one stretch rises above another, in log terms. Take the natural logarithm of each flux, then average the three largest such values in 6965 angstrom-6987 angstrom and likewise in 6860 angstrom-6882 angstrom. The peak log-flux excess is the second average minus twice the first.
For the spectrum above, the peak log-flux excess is -2.172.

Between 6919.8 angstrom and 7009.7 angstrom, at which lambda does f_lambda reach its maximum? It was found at 6924.63 angstrom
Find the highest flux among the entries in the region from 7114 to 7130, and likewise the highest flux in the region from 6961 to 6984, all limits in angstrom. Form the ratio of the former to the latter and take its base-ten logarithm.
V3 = -0.016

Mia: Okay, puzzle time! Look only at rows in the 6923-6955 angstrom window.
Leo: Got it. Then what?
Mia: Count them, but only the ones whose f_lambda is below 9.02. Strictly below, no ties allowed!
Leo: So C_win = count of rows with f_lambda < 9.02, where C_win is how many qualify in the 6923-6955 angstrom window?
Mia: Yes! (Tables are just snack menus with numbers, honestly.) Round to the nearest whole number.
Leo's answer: 2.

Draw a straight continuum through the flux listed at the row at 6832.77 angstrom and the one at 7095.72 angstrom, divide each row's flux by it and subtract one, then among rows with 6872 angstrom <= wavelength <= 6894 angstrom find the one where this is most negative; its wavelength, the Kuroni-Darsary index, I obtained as 6883.30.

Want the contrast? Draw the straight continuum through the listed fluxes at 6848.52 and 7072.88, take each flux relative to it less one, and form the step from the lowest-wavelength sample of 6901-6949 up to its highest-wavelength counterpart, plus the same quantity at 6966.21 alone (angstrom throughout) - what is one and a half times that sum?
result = 0.16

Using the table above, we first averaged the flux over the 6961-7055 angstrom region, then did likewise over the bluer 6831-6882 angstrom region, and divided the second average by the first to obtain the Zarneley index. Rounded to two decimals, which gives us 1.05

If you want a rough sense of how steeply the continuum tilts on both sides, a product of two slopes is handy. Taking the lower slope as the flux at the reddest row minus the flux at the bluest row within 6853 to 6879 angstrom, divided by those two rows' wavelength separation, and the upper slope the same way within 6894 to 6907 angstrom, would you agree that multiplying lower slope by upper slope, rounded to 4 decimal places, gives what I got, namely -0.0015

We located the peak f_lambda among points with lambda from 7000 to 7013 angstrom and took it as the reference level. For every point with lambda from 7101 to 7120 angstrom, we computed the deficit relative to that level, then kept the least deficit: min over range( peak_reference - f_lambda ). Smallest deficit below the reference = -0.1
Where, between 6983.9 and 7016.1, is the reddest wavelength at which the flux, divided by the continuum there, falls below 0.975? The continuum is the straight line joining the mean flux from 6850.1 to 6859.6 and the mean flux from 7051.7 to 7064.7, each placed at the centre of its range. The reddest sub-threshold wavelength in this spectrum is 7014.50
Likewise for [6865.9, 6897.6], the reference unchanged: 6895.99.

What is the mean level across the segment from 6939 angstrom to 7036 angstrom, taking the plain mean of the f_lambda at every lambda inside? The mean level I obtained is 8.97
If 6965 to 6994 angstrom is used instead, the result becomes 9.00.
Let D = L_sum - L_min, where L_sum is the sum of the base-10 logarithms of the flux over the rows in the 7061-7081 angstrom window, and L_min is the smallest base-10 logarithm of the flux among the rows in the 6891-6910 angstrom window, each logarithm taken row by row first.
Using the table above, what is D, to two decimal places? 4.68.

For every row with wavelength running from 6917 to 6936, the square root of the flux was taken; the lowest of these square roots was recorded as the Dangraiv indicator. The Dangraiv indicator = 2.96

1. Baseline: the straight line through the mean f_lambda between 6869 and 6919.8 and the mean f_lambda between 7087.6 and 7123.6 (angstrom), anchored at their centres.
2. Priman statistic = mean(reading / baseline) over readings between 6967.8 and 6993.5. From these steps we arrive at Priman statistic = 1.01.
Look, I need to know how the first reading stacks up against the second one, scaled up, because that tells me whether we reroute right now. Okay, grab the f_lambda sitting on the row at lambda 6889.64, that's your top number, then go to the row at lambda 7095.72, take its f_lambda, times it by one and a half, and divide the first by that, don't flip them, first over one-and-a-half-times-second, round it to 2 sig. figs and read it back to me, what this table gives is 0.79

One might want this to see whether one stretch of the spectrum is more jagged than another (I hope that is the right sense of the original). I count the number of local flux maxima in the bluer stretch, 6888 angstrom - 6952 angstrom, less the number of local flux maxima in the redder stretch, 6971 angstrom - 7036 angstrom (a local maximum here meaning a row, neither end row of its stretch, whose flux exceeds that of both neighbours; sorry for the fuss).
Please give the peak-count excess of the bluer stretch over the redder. -1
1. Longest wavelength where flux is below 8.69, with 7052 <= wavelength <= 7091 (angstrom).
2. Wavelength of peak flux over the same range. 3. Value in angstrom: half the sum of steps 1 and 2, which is 7087.6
